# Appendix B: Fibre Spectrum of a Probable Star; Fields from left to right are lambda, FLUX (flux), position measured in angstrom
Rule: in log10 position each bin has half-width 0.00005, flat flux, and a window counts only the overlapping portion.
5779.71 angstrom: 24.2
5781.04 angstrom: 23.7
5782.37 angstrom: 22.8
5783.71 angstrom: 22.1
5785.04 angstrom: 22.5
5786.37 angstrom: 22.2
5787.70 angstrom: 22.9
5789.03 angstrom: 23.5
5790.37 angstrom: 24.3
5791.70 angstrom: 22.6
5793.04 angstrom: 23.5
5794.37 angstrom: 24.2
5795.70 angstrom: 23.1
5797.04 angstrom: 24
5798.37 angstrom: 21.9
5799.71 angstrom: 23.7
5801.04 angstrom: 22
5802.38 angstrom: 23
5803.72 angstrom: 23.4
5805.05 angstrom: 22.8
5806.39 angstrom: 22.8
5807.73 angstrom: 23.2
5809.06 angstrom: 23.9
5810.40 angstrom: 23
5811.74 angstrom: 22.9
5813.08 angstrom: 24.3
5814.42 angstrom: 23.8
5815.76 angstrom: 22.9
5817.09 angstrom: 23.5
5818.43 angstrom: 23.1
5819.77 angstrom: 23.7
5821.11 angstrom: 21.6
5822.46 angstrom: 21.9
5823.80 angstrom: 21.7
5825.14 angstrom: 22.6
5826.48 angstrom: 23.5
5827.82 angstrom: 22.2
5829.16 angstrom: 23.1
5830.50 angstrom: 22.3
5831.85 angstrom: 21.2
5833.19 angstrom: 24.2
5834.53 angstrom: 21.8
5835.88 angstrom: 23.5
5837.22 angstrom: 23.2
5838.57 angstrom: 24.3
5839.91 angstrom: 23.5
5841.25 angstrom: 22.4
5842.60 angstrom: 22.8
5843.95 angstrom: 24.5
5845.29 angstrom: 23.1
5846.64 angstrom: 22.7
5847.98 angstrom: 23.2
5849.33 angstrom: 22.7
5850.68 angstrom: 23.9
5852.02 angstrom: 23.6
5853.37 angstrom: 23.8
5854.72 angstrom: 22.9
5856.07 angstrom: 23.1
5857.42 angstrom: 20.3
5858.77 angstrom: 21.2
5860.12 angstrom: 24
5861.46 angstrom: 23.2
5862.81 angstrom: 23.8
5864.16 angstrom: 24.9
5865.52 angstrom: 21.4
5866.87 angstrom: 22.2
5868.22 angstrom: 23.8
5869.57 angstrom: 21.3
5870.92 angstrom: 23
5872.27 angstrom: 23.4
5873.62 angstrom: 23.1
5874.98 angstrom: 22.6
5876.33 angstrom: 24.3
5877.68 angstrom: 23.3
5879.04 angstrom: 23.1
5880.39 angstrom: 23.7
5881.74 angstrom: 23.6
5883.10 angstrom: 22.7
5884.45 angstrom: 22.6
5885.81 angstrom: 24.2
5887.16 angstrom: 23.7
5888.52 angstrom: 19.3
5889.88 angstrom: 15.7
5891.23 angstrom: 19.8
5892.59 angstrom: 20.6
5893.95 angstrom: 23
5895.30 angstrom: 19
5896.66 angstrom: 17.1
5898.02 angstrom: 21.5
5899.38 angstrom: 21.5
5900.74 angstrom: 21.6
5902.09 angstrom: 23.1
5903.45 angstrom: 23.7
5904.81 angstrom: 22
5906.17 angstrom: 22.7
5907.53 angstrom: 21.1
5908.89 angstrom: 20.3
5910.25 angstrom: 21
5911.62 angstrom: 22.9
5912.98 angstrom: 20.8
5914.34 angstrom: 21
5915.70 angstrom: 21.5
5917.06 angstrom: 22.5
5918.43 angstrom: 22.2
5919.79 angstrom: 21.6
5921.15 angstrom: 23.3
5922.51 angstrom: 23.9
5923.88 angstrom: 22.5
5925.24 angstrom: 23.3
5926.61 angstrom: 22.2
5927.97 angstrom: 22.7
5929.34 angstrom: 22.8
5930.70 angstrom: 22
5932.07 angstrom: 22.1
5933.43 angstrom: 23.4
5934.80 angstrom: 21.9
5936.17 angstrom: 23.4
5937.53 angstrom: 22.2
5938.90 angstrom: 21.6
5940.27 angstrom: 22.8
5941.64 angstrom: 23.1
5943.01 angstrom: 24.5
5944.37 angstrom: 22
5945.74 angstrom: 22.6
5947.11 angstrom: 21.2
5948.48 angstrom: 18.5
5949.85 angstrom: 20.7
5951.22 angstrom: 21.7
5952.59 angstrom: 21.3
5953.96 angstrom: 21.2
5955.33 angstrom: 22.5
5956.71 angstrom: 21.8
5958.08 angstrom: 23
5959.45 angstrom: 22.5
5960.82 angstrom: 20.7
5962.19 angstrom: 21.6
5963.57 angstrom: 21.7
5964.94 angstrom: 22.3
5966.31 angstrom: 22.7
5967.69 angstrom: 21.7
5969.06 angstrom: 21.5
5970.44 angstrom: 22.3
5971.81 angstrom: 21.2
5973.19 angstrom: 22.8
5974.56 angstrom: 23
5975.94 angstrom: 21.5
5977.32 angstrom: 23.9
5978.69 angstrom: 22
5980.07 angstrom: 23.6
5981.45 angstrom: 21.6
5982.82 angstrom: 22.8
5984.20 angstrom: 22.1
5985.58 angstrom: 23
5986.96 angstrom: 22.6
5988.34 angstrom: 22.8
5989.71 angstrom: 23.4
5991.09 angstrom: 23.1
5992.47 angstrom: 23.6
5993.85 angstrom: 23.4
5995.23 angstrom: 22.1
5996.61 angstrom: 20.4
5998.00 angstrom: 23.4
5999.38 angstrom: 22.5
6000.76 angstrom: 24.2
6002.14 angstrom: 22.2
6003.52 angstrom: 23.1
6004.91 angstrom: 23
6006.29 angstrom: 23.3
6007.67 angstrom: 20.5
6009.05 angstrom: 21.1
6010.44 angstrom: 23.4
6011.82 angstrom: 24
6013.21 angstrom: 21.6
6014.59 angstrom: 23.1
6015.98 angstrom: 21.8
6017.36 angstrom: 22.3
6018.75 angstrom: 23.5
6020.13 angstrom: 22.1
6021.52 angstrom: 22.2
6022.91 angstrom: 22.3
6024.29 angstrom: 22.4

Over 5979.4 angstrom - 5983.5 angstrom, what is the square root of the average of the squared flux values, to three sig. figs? 22.7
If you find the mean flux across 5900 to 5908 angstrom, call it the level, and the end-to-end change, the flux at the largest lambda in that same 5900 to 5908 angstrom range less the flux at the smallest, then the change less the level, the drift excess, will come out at -22.9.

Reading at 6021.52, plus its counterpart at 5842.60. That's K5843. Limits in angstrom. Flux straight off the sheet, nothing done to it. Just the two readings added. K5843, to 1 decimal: 45.0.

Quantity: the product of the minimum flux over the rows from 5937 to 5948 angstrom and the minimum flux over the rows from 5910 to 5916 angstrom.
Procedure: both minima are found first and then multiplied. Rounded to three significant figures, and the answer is 441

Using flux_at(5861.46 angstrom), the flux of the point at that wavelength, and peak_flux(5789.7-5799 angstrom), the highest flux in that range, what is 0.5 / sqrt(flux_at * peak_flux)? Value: 0.0211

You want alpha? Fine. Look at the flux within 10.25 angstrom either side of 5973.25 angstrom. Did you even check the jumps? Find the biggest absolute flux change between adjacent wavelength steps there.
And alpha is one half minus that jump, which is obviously -1.9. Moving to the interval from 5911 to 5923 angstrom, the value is -1.6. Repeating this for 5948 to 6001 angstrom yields -2.5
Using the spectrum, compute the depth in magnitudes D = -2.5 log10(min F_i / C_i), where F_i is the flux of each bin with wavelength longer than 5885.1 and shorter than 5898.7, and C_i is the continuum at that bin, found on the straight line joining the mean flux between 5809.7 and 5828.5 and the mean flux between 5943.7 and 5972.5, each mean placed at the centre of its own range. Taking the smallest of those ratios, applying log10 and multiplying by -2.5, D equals 0.38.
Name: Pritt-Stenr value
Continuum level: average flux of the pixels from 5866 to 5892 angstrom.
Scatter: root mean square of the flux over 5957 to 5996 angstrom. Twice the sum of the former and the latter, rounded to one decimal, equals 89.7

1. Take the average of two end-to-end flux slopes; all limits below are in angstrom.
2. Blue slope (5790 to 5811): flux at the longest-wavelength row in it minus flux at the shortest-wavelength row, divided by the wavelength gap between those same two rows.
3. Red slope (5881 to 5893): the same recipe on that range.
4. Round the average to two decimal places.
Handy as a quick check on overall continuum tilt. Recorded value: -0.17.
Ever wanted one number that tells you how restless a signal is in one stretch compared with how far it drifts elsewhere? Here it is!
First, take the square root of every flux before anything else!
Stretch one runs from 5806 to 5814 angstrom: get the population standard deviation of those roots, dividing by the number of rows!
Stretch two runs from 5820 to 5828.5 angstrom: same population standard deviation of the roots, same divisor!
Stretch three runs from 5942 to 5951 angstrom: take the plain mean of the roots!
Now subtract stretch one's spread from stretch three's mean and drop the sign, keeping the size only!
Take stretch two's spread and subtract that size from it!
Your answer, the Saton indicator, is -4.52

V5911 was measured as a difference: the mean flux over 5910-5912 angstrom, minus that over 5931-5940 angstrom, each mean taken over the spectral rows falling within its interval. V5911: -0.5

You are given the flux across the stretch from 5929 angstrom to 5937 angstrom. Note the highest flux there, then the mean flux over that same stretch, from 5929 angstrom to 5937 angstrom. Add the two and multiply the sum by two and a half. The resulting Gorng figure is 115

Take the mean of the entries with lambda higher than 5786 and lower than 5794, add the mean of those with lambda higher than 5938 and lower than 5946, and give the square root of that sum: 6.78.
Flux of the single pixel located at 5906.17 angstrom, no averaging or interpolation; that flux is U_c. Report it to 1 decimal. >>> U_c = 22.7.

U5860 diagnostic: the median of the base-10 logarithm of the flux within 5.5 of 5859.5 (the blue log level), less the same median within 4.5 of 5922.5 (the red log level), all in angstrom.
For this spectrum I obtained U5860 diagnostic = 0.012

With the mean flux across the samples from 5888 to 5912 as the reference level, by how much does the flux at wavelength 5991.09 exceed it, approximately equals 2.2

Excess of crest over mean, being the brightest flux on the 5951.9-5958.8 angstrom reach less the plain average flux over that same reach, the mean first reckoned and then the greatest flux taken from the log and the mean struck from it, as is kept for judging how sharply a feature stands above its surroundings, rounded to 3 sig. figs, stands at 1.04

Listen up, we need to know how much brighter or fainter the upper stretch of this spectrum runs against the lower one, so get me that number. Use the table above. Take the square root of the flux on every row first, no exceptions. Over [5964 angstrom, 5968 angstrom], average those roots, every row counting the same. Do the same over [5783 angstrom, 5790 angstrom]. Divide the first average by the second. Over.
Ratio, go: 0.99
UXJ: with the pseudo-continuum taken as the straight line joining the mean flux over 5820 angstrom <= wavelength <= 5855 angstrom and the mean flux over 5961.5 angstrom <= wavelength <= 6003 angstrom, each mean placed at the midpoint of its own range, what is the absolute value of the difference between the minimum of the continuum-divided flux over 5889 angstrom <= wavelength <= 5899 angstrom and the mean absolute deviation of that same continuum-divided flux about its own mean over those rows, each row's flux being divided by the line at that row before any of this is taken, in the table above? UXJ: 0.60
